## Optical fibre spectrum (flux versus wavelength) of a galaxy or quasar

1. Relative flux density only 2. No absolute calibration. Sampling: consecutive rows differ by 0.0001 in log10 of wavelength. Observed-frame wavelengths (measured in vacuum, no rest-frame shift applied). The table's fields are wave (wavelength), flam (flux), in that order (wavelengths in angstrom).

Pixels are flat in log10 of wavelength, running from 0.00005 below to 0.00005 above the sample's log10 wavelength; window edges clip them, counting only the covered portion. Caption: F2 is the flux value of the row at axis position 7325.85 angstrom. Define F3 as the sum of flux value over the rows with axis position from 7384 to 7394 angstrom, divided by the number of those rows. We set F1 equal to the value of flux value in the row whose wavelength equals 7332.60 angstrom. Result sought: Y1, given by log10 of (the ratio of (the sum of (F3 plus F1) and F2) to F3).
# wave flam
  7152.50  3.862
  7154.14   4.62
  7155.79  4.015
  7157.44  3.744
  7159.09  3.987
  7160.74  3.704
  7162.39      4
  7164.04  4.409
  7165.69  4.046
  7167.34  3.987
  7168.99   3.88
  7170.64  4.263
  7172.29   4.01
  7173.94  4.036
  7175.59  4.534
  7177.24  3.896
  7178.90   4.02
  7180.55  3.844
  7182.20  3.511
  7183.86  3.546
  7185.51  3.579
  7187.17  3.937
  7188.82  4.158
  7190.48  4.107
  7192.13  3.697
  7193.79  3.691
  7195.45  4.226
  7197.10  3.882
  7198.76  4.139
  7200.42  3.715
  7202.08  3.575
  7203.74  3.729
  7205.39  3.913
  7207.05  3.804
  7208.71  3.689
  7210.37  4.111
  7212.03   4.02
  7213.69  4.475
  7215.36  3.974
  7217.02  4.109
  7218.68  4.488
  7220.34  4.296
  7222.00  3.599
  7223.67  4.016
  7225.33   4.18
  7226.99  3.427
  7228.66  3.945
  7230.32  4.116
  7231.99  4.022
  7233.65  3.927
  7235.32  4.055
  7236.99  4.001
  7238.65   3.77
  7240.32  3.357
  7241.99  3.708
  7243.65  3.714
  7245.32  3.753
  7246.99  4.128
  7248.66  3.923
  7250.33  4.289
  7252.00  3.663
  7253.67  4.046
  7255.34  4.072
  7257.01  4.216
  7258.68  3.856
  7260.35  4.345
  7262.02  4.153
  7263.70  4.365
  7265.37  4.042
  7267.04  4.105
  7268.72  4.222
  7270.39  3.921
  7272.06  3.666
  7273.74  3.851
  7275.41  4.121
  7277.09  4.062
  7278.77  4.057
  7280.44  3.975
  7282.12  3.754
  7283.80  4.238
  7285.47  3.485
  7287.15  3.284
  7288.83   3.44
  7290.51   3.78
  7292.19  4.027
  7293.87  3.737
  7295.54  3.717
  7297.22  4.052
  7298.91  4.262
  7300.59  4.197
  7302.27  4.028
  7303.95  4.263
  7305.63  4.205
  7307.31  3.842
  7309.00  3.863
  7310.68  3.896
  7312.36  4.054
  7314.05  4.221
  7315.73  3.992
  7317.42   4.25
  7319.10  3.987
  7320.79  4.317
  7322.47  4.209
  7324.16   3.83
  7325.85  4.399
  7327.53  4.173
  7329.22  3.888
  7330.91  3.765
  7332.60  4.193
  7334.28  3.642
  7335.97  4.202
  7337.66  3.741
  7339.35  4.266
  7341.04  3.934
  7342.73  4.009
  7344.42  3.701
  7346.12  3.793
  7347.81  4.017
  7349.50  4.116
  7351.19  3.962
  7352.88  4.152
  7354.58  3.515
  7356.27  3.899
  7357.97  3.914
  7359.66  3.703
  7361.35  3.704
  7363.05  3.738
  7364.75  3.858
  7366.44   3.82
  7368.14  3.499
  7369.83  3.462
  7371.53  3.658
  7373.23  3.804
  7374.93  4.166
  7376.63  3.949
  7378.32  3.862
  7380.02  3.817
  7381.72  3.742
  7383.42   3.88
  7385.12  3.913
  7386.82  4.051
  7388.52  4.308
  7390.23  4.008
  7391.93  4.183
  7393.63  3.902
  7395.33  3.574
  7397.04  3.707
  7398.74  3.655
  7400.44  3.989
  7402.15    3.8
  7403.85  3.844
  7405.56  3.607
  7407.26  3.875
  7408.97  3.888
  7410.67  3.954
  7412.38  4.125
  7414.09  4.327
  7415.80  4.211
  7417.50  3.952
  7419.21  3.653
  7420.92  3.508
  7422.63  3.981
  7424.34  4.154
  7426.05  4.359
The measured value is 0.494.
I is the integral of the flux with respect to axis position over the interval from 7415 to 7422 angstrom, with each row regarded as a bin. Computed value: 26.8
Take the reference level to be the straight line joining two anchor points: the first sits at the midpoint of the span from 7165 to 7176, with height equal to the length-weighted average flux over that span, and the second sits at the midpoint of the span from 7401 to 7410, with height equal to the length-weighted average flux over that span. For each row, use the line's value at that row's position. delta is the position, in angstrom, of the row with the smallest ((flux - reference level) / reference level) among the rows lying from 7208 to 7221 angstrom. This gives 7208.71 angstrom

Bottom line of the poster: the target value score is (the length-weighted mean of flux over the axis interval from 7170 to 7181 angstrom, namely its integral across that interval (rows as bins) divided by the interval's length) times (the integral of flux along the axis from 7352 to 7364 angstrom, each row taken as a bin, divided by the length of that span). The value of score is 15.6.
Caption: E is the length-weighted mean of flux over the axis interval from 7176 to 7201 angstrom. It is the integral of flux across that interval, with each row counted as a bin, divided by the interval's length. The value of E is 3.88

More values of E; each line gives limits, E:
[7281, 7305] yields 3.88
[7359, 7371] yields 3.68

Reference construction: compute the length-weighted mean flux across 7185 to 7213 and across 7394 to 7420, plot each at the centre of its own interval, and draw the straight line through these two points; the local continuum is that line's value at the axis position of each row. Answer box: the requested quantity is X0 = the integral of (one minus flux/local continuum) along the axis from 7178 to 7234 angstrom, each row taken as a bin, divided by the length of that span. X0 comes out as -0.010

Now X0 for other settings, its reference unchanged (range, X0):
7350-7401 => 0.008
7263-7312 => -0.016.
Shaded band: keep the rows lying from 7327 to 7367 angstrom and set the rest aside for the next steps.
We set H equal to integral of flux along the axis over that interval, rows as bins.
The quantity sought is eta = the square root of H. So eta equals 12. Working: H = 156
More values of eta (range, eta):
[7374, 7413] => 12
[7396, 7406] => 6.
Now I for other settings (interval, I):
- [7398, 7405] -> 26.7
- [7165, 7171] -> 24.2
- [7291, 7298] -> 27.2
